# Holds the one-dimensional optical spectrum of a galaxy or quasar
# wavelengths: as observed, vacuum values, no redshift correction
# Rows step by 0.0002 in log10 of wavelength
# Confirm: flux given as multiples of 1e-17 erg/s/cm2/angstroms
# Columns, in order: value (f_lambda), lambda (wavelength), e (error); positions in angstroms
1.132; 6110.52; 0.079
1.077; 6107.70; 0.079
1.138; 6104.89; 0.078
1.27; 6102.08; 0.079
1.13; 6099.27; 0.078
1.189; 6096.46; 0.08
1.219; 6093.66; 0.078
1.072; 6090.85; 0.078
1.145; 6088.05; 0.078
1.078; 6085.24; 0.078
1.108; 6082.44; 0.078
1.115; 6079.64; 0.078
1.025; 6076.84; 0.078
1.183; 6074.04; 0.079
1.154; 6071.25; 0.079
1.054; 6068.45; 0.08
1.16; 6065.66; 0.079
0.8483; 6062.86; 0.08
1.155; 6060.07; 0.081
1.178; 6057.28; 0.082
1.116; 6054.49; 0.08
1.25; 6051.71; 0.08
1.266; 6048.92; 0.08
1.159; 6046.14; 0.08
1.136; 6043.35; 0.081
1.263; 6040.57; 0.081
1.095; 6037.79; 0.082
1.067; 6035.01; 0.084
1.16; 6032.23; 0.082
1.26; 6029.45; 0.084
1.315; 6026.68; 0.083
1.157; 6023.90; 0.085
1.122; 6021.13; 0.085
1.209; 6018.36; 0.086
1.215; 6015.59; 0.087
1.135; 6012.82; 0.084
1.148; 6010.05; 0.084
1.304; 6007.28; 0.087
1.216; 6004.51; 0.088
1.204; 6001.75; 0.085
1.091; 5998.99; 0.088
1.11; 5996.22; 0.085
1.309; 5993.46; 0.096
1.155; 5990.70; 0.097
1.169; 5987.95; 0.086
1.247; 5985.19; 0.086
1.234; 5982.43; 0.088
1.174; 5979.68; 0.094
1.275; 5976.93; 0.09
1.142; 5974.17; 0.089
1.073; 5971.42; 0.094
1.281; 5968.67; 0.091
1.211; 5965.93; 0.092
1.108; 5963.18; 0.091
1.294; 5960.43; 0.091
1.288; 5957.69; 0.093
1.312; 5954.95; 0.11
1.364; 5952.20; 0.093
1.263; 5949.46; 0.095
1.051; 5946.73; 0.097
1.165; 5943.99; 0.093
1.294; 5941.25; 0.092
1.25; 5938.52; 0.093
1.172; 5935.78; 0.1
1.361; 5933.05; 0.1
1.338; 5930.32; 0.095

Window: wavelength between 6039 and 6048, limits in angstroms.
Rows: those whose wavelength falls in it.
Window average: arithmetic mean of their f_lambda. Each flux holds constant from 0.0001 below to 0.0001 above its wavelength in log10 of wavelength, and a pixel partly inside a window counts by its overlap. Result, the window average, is 1.19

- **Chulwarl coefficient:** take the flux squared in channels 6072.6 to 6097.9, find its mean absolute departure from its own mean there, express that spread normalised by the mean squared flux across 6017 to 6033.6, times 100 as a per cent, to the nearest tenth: 8.0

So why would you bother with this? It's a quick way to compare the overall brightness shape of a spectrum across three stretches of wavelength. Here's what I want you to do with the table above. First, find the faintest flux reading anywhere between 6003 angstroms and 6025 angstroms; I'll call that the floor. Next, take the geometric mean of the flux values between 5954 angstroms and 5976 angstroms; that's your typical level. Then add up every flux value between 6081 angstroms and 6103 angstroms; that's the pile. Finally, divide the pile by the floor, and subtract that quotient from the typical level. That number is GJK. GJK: -7.0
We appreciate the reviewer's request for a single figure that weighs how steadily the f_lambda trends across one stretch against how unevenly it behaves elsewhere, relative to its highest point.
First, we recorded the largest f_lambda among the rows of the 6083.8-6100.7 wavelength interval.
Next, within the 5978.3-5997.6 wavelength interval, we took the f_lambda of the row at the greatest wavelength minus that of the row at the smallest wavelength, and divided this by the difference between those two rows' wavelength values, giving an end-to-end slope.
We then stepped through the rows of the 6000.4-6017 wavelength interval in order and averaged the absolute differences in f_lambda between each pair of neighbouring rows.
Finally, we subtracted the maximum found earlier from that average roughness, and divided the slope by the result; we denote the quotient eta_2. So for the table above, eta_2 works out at 0.0034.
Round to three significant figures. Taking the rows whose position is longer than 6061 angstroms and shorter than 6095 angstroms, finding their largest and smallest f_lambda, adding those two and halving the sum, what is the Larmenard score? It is 1.03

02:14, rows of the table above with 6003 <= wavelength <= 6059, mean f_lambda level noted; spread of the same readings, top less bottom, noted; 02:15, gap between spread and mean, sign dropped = 0.94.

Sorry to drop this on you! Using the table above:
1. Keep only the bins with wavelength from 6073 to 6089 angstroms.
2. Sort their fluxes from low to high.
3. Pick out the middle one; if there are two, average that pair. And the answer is 1.11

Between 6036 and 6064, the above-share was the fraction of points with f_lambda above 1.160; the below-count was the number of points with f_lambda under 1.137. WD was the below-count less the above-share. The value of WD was 3.60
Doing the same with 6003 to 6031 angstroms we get 1.40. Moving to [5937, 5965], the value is 1.20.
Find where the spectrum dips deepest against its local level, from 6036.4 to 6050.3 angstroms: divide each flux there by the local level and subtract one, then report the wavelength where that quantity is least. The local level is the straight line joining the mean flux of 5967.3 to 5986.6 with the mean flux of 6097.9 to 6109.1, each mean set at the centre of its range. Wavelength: 6037.79 angstroms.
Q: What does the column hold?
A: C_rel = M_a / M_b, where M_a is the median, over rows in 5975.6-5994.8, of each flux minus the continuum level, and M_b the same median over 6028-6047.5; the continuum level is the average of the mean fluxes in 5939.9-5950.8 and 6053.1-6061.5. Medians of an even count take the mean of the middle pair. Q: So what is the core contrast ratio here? -5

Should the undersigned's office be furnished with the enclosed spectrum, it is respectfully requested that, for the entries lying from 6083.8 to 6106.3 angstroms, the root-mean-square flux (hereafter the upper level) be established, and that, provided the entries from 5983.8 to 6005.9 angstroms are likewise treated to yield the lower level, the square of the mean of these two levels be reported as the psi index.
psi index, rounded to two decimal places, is 1.38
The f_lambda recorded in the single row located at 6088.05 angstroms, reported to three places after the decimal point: 1.145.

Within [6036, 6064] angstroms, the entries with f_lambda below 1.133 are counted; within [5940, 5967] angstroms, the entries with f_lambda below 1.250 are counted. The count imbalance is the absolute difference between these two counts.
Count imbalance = 1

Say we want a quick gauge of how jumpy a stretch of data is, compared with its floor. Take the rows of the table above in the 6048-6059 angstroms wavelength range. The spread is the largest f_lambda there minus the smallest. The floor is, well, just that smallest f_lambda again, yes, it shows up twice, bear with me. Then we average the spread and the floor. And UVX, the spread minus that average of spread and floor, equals -0.483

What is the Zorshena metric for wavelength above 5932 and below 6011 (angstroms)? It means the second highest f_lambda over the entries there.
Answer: 1.361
